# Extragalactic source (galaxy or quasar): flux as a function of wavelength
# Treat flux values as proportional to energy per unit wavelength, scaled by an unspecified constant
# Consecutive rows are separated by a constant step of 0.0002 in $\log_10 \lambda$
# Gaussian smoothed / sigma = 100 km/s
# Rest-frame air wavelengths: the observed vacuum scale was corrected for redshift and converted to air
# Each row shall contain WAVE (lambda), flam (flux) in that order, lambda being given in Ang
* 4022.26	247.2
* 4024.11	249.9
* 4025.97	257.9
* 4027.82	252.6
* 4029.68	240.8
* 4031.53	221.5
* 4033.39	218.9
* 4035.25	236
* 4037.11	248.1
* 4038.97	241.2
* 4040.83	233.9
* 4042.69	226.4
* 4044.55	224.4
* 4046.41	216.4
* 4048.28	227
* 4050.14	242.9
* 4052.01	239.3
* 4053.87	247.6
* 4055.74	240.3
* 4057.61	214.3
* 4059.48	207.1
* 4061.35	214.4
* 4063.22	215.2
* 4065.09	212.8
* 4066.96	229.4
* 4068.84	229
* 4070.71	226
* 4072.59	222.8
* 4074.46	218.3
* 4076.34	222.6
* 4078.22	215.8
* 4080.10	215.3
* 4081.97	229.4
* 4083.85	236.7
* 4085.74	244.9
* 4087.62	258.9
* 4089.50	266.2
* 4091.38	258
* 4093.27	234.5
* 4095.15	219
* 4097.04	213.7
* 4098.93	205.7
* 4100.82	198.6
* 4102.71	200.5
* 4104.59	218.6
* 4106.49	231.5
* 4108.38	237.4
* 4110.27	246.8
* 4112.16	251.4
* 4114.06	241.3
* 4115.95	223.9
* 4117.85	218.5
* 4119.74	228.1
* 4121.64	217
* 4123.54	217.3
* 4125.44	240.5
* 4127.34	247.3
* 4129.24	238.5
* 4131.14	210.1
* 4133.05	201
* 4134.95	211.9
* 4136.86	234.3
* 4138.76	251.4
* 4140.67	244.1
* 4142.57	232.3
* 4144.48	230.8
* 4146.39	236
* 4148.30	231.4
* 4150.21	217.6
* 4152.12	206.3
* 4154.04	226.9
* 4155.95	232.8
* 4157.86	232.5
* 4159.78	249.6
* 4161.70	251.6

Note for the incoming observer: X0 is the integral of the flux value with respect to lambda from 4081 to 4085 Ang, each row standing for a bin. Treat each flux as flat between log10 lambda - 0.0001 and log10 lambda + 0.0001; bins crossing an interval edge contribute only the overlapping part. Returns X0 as 934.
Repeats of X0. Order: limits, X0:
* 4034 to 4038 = 960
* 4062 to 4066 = 857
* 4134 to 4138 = 898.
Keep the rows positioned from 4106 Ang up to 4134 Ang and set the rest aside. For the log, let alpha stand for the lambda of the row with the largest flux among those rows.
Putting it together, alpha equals 4112.16 Ang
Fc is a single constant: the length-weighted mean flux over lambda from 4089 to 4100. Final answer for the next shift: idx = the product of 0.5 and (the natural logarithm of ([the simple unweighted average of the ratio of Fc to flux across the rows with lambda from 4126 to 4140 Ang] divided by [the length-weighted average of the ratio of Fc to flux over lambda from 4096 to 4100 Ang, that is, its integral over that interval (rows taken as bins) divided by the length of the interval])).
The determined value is -0.038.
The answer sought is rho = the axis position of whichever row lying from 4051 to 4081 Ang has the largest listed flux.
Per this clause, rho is 4053.87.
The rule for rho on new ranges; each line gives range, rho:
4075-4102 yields 4089.50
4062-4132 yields 4089.50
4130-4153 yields 4138.76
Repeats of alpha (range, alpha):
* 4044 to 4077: 4053.87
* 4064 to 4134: 4089.50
